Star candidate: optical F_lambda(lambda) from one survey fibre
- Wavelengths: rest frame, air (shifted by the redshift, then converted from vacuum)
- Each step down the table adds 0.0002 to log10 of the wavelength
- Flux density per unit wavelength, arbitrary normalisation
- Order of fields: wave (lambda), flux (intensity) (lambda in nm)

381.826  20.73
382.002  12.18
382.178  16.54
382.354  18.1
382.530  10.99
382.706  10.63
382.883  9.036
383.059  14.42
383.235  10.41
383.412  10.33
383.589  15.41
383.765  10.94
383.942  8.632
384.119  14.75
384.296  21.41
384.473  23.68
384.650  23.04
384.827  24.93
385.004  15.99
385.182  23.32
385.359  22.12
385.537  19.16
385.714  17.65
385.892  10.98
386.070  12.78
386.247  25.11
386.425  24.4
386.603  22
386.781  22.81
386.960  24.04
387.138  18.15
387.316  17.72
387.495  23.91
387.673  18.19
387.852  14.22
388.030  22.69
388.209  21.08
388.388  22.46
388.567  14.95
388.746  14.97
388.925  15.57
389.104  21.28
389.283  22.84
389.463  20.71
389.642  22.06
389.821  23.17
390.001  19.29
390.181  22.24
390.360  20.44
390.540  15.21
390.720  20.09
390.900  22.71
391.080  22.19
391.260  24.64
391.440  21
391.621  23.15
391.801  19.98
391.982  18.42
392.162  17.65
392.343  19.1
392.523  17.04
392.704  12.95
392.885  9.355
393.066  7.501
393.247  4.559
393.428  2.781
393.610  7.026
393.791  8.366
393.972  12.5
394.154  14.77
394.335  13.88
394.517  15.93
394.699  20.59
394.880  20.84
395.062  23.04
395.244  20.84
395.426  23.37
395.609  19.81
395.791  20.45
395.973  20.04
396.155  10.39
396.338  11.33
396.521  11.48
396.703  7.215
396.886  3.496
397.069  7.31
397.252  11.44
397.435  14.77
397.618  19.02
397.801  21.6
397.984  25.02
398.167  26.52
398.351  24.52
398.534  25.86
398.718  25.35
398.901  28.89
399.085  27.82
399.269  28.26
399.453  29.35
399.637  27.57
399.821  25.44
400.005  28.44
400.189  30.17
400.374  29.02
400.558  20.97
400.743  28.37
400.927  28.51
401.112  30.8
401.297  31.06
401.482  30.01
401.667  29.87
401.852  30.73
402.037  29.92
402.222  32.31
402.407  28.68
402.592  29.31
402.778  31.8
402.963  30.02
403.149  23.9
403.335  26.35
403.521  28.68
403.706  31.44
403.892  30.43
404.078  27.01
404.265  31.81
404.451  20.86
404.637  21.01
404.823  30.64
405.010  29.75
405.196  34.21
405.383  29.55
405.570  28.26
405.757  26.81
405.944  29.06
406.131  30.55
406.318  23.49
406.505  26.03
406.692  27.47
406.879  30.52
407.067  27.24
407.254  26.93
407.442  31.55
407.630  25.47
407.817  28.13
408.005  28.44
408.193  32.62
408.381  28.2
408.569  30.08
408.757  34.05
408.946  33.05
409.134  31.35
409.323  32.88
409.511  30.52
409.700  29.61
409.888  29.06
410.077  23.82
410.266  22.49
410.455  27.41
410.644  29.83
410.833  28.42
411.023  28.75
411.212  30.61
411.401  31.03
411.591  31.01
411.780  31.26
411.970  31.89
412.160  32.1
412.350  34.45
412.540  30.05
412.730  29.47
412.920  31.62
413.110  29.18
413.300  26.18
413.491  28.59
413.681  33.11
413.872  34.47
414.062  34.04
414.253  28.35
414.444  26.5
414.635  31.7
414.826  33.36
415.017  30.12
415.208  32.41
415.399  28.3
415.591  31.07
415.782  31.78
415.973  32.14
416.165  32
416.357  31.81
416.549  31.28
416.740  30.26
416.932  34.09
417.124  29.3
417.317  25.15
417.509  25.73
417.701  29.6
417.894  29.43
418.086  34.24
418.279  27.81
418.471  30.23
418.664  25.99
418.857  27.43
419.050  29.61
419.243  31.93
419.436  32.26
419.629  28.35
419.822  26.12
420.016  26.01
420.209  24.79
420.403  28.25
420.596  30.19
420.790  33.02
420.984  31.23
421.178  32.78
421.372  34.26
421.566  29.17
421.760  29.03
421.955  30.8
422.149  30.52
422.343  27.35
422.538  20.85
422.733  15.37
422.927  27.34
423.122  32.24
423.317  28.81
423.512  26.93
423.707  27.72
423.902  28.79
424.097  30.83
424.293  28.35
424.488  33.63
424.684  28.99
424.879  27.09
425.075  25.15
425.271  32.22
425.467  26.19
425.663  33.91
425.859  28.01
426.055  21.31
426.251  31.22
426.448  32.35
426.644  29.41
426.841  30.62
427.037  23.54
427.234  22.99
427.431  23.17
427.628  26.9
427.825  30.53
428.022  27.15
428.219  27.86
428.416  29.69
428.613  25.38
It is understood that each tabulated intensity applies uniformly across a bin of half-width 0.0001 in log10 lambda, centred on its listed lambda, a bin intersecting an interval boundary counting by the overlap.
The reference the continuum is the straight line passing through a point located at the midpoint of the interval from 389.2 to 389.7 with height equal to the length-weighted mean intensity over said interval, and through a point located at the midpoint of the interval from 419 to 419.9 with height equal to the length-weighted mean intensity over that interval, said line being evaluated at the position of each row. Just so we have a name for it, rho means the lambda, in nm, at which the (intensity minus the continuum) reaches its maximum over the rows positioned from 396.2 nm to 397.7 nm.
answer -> 397.618 nm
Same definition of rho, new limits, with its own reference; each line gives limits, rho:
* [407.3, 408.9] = 408.757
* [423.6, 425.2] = 424.488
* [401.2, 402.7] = 402.222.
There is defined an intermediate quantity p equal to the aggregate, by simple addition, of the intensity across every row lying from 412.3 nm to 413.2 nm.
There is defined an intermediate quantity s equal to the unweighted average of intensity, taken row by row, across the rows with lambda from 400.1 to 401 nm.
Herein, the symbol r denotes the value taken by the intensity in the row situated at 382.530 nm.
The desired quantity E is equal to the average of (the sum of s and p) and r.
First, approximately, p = 155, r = 10.99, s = 27.4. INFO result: 97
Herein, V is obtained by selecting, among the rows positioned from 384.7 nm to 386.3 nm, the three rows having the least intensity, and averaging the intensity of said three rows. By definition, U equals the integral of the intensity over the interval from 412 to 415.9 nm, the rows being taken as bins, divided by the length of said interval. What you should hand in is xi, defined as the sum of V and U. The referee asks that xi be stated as 44.1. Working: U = 31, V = 13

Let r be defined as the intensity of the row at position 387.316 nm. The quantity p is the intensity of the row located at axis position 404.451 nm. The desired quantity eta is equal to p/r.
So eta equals 1.18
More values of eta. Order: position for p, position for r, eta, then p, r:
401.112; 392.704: 2.38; 30.8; 12.95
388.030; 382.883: 2.51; 22.69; 9.036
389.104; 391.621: 0.92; 21.28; 23.15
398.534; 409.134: 0.82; 25.86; 31.35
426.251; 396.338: 2.76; 31.22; 11.33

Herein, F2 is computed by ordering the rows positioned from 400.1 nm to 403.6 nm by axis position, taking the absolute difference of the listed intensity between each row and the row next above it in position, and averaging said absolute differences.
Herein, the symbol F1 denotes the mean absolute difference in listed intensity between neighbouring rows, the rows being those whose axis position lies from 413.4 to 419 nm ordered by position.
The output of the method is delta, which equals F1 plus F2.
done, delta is 5.0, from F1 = 2.6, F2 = 2.4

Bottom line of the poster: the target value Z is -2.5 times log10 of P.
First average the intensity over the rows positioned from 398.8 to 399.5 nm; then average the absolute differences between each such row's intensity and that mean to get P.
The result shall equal 0.7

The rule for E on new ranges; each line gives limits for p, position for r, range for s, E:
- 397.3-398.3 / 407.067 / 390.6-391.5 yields 78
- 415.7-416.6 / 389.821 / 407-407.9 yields 105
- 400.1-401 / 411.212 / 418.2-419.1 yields 98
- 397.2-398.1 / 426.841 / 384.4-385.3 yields 72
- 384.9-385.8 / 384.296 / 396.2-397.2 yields 64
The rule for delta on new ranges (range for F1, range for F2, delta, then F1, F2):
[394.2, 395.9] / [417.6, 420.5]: 4.8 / 2.3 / 2.5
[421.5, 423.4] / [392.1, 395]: 6.7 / 4.2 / 2.5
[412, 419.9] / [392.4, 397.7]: 5.4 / 2.5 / 2.9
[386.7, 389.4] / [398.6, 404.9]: 6.4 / 3.6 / 2.8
